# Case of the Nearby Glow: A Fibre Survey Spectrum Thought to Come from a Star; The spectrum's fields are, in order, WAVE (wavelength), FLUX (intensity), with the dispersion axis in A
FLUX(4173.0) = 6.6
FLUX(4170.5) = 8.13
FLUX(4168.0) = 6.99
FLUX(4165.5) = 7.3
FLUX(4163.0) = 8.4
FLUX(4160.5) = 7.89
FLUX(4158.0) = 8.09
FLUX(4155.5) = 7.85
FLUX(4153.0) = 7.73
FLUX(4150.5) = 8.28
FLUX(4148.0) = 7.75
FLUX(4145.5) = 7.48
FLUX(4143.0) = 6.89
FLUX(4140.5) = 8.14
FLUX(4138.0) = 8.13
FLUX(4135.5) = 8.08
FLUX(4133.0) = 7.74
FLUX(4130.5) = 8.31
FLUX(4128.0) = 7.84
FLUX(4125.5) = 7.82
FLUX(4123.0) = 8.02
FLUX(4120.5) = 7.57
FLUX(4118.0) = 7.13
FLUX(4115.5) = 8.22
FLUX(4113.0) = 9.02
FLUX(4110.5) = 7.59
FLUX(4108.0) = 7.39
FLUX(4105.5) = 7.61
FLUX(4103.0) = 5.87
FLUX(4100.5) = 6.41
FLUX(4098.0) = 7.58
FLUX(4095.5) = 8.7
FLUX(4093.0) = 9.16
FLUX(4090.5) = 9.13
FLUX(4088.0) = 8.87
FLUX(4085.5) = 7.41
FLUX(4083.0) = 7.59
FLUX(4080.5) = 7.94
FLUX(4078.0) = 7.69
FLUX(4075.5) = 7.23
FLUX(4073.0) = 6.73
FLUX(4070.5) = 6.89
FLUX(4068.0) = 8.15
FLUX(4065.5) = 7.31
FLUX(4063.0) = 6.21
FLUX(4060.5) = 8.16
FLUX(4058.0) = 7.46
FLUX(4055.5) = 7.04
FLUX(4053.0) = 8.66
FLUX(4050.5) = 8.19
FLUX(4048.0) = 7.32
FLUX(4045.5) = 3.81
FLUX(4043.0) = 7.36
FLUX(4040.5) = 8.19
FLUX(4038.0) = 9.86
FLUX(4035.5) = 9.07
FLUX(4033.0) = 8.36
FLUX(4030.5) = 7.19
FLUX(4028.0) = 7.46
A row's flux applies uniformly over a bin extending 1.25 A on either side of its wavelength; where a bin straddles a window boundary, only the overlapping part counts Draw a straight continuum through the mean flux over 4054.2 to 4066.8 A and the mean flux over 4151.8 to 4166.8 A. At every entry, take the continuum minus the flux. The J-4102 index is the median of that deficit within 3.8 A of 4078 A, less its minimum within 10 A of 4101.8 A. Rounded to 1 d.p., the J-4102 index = 1.4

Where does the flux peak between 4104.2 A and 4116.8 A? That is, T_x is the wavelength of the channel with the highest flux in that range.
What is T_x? 4113.0 A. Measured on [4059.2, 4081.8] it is 4060.5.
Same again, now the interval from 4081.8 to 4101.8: 4093.0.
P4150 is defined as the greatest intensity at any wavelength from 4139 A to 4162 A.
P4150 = 8.28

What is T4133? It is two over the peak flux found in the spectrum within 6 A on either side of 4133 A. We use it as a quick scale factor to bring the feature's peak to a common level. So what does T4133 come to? 0.241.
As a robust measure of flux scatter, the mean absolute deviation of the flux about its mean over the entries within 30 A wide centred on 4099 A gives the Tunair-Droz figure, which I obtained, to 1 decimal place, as 0.9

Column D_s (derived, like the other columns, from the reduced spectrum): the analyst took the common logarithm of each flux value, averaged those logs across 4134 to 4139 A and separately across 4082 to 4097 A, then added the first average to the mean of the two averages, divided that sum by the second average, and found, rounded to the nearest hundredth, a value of 1.97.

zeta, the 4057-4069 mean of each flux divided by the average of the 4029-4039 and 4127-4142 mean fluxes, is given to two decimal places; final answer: 0.90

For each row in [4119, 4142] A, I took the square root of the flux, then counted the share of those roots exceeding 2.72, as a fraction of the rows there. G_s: 1.0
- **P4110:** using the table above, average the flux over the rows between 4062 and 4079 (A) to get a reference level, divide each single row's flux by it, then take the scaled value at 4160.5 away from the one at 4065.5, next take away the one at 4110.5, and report -1.14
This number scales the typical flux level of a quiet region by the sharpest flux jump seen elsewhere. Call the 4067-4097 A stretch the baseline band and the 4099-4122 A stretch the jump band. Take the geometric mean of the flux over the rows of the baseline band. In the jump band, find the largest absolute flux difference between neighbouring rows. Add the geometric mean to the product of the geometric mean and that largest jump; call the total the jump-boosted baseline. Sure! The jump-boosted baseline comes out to 21.7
